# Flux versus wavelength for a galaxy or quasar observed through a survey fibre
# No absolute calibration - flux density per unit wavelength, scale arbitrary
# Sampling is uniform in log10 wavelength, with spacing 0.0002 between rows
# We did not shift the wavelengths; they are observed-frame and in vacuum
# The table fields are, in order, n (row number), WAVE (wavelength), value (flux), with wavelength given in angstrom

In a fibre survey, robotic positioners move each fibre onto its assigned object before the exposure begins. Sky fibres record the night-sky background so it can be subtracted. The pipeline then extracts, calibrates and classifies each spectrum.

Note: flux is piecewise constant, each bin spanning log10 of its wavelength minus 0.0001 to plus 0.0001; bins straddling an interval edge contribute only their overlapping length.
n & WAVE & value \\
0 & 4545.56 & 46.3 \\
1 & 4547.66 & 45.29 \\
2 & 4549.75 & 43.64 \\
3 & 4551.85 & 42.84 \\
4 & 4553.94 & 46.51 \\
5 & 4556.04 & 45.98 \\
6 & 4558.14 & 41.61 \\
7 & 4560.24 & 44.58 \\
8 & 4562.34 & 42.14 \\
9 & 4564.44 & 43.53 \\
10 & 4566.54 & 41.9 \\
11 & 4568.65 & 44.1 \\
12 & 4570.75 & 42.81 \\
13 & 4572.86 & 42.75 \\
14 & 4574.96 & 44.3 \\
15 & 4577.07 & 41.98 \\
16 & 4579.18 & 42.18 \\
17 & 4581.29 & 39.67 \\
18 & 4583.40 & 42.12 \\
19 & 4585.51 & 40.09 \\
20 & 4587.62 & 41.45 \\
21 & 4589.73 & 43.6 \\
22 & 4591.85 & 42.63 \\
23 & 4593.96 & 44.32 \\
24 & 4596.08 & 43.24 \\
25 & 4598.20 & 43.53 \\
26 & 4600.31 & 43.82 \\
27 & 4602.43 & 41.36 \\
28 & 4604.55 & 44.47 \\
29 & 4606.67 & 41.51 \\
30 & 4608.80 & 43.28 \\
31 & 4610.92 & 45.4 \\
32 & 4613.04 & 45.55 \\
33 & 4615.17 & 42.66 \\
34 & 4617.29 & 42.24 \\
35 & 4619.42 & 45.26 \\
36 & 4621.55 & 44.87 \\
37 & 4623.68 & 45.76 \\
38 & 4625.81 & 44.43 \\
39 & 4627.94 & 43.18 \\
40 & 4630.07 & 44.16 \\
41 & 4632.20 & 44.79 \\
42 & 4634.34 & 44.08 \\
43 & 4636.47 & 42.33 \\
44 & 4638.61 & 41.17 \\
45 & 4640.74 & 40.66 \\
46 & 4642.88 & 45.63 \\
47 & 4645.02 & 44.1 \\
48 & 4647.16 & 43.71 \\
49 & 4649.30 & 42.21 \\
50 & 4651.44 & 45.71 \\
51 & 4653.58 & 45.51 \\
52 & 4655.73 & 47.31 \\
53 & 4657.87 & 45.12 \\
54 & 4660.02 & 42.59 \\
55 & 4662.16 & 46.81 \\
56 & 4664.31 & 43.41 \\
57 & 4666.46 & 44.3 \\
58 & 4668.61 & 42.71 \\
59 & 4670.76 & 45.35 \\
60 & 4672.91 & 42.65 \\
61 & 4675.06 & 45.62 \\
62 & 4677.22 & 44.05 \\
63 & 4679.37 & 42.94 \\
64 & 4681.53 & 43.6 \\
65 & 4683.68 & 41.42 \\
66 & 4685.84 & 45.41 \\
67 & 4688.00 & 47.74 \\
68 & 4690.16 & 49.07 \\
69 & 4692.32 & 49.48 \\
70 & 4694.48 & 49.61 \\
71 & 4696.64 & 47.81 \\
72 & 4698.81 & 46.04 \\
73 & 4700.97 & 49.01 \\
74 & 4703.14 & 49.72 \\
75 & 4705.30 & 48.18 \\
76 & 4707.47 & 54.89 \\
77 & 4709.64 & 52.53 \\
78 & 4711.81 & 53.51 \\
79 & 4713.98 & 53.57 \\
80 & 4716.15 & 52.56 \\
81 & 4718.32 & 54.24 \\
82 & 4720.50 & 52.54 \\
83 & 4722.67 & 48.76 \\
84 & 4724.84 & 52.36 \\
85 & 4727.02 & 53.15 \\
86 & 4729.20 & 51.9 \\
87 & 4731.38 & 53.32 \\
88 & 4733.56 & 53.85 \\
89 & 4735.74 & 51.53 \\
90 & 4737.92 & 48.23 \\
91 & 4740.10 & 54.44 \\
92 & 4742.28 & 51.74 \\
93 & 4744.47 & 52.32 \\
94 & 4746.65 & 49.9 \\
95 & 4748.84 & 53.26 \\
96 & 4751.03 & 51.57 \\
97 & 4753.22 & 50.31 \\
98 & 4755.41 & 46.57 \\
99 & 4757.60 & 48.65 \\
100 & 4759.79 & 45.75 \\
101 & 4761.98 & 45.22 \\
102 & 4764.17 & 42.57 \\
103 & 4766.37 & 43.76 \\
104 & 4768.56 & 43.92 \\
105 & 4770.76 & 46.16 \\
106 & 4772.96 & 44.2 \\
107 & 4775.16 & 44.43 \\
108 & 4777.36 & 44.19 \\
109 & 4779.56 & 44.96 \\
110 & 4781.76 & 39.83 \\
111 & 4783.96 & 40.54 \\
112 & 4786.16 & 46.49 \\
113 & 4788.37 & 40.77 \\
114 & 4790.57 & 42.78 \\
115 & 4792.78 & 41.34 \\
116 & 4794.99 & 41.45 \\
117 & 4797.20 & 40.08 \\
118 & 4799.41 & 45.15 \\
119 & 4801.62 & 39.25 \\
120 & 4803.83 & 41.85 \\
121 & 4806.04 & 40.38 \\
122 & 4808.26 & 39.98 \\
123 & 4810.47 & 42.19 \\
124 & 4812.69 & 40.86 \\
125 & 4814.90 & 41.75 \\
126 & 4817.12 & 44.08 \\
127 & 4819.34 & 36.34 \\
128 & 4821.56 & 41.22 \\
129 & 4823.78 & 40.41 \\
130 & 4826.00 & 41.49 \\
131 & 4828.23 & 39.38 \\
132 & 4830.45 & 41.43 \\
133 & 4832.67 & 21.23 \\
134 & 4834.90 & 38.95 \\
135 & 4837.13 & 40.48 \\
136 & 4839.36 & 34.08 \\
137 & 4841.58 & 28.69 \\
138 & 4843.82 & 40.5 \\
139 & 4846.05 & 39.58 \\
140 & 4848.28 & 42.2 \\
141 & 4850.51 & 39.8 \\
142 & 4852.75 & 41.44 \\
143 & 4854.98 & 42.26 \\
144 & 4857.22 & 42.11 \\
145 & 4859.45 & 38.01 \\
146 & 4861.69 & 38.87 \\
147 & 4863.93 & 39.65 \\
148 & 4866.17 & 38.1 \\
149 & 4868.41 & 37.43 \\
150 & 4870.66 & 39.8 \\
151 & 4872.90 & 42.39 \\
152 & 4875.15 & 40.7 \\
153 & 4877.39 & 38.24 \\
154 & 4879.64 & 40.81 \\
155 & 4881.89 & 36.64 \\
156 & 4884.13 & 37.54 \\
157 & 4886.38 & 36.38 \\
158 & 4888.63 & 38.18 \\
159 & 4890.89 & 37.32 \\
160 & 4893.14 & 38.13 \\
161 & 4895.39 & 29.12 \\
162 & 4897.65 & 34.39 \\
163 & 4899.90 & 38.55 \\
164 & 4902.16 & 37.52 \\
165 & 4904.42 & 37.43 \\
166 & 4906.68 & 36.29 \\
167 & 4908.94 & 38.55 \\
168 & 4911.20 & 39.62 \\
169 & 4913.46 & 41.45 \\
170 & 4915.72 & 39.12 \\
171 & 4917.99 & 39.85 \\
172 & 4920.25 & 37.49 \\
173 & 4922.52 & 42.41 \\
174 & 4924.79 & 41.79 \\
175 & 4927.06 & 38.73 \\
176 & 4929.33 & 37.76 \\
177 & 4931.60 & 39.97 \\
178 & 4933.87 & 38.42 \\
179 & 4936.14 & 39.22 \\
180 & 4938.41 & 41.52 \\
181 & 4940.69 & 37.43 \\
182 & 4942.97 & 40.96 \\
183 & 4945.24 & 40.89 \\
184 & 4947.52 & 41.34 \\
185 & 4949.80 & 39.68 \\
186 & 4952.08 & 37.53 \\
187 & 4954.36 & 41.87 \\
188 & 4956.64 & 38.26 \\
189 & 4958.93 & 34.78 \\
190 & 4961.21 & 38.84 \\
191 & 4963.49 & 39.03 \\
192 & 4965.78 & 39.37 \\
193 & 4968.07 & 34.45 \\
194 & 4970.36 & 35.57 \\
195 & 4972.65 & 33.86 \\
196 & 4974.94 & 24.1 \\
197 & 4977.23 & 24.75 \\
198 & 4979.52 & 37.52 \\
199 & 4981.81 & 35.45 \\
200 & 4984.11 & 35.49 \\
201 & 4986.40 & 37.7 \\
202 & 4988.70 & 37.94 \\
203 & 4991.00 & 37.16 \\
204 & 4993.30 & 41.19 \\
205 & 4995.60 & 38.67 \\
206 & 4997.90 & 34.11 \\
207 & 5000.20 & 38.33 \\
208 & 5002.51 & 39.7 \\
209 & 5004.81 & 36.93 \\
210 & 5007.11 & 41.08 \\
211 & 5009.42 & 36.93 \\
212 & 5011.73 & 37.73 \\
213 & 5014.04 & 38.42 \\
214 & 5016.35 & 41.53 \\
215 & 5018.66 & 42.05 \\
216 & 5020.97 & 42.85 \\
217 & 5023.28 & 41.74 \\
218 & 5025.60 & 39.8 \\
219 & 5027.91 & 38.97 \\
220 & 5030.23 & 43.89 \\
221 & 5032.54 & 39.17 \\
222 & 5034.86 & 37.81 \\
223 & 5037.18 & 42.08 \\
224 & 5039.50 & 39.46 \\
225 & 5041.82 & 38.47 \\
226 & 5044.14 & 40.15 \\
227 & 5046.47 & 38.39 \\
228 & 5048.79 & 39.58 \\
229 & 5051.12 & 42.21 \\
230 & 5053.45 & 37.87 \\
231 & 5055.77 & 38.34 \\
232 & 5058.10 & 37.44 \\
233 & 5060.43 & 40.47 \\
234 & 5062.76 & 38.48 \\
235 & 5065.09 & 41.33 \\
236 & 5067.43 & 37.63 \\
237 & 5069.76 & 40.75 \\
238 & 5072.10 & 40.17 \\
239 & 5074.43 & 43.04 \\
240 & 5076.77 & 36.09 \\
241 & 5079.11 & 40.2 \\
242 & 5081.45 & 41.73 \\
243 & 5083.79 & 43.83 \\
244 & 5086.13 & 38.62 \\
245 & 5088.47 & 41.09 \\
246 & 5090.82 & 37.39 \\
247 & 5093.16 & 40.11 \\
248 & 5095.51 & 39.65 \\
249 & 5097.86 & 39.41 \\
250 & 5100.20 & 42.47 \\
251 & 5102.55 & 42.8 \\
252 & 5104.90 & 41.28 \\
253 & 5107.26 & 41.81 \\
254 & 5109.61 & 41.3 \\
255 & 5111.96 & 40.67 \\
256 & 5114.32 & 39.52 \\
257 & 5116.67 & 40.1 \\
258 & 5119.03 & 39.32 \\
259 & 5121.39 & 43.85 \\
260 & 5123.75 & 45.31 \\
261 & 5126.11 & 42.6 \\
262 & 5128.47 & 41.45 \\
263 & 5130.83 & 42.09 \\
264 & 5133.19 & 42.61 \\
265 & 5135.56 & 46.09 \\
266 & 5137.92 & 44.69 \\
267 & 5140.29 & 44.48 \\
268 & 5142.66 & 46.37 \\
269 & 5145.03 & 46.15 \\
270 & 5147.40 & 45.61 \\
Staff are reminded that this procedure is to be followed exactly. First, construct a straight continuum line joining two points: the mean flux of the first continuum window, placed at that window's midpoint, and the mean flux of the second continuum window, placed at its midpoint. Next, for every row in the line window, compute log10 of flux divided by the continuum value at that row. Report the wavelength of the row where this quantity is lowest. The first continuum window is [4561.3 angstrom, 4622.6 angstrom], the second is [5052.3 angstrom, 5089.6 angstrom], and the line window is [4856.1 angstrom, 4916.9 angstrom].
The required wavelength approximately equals 4895.39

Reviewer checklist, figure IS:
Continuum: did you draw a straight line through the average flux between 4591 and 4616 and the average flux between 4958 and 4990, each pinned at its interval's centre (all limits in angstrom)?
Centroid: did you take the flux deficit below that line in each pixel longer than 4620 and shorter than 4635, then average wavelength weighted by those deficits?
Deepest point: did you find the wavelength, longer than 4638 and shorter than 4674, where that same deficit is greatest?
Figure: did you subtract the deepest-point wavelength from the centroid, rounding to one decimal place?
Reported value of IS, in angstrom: -13.4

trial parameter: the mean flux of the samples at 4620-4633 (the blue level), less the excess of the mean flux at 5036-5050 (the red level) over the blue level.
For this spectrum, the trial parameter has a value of 49.4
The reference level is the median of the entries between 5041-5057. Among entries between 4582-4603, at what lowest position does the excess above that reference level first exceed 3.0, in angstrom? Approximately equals 4583.40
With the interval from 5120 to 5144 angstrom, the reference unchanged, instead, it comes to 5121.39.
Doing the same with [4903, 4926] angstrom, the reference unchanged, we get 4922.52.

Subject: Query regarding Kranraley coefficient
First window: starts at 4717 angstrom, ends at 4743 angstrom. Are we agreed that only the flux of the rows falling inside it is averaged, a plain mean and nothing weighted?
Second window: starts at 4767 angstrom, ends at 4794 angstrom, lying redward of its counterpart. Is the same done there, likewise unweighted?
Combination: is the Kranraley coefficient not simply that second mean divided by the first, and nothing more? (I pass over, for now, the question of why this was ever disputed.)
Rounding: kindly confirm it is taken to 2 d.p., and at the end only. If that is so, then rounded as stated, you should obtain 0.83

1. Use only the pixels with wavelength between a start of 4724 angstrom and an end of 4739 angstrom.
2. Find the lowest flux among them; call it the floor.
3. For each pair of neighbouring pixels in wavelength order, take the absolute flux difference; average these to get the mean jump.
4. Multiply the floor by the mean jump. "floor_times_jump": 77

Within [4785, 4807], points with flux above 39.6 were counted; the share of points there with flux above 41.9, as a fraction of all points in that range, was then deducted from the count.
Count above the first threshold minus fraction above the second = 8.7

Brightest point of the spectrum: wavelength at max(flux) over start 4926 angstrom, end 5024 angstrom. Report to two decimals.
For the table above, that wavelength 5020.97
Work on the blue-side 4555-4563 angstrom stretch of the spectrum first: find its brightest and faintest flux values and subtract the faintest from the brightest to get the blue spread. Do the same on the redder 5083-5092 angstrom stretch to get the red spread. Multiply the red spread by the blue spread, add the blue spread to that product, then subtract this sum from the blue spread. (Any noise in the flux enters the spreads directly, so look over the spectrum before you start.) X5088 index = -28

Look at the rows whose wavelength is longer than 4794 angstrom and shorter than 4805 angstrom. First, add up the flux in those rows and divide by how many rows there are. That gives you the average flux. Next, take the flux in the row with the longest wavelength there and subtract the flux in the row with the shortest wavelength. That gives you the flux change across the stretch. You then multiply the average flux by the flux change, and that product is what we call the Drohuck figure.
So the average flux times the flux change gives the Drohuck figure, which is 17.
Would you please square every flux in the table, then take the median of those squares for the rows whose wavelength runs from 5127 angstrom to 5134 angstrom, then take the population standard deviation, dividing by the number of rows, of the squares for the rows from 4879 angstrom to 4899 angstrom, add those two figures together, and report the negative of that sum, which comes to -1984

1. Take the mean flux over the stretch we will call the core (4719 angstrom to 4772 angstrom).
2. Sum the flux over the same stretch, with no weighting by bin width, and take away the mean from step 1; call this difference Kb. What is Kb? 1142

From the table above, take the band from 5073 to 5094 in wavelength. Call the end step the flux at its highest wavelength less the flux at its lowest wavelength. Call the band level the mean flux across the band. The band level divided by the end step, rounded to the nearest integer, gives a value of -14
